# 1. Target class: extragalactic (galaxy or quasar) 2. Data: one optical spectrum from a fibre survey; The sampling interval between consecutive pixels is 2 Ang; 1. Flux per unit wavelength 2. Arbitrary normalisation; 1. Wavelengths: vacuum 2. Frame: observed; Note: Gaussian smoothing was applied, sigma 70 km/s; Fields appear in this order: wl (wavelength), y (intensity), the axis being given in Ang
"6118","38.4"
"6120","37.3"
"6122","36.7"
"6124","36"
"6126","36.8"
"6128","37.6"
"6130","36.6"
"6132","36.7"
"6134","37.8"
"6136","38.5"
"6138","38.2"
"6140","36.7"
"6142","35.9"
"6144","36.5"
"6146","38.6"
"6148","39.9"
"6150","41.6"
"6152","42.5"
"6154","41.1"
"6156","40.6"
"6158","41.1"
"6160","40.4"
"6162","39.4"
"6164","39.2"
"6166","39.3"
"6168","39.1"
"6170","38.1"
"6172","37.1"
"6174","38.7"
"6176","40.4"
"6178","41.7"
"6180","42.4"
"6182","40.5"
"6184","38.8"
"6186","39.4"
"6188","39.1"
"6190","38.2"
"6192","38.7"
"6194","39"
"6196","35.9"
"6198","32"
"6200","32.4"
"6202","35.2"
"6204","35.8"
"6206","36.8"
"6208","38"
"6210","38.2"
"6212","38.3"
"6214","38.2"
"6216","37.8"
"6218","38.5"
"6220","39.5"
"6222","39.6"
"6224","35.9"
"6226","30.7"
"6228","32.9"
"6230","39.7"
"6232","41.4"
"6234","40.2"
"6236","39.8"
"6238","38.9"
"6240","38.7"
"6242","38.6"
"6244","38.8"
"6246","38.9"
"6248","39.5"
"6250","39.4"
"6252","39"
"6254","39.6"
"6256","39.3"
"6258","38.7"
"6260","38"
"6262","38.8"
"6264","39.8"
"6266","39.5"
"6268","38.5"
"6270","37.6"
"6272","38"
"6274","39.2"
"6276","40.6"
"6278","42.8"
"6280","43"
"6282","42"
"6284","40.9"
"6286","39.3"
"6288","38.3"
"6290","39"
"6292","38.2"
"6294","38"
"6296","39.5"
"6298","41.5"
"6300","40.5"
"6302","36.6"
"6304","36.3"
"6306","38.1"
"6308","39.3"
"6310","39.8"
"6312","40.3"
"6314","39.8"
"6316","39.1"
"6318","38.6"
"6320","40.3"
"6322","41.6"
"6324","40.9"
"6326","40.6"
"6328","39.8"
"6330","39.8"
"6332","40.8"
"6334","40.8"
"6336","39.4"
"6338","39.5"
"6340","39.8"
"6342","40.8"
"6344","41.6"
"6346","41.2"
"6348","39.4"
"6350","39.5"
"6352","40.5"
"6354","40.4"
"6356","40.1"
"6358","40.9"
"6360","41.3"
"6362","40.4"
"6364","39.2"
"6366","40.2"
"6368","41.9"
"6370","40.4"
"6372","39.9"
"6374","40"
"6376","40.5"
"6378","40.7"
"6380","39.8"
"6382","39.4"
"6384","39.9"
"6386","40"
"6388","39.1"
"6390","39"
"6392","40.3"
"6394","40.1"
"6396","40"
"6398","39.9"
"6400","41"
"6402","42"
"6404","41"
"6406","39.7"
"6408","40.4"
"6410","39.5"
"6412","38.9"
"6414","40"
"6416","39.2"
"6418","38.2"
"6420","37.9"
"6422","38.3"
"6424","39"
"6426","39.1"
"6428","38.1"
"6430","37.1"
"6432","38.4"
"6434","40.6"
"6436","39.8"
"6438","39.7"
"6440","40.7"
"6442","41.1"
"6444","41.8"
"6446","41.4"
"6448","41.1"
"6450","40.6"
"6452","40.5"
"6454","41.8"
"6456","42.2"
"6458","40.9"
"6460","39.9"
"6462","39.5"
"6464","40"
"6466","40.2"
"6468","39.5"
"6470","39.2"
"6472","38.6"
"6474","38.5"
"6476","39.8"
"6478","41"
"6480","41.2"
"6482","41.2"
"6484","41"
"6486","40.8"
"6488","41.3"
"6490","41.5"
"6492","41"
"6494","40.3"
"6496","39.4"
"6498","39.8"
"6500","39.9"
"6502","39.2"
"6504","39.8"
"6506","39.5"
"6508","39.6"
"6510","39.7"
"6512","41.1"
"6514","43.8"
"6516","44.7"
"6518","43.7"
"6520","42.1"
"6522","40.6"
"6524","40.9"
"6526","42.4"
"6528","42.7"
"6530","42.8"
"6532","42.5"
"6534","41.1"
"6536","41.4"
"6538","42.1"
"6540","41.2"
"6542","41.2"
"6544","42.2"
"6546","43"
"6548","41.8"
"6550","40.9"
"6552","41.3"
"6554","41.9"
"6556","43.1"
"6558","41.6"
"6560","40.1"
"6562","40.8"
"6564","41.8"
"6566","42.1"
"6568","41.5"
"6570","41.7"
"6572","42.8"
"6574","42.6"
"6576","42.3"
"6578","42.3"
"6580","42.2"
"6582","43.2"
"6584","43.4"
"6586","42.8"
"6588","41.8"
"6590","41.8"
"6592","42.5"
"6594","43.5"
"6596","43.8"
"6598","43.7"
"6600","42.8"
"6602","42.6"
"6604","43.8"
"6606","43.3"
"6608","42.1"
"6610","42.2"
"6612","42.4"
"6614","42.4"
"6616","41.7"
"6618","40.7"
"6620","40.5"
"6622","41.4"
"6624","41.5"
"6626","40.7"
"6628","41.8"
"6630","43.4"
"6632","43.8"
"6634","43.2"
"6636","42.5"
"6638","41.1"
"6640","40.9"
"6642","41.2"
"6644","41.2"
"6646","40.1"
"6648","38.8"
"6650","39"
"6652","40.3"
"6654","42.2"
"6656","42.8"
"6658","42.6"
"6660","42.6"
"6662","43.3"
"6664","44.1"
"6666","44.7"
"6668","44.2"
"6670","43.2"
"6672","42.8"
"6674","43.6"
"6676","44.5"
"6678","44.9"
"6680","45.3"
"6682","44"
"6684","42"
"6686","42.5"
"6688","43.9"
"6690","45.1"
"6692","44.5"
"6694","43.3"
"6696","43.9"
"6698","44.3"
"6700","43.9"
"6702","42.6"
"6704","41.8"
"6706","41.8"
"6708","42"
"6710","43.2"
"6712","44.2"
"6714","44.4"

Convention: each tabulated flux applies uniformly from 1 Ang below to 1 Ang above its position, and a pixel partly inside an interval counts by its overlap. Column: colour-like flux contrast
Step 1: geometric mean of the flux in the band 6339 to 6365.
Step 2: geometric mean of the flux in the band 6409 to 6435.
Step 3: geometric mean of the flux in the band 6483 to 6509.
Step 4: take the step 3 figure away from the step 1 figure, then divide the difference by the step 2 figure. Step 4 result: 0.00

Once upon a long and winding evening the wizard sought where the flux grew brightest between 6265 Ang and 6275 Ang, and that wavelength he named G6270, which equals 6266 Ang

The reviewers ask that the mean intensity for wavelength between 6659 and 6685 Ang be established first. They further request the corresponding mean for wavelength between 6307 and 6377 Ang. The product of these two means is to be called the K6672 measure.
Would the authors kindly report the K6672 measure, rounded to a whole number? 1762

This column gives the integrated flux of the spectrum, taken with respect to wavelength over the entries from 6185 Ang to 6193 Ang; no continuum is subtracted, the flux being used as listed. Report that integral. 311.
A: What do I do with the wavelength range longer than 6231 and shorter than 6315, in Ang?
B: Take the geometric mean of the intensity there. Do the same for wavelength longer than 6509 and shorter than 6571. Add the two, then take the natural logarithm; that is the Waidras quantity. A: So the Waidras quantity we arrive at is 4.40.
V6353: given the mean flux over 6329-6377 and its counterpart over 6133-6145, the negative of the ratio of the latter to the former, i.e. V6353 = -0.92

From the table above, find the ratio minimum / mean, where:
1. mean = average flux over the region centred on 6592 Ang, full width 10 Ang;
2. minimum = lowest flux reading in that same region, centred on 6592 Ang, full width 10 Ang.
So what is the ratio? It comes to 0.979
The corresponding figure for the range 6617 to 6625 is 0.987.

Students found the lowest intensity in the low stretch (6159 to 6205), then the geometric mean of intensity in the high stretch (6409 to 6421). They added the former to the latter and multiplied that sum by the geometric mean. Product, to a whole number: 2763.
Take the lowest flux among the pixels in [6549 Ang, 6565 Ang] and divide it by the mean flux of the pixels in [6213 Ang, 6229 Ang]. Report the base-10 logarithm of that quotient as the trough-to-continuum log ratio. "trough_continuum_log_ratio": 0.039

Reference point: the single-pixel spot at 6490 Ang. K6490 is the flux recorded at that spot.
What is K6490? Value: 41.5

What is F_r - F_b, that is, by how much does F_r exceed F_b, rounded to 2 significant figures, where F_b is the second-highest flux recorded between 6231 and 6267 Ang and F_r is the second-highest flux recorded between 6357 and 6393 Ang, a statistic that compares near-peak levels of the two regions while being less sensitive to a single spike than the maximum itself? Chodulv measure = 1.1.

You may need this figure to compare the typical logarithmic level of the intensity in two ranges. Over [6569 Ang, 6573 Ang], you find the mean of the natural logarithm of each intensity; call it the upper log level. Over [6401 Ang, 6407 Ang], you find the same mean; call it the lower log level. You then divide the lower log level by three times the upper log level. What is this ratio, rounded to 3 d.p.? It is 0.330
